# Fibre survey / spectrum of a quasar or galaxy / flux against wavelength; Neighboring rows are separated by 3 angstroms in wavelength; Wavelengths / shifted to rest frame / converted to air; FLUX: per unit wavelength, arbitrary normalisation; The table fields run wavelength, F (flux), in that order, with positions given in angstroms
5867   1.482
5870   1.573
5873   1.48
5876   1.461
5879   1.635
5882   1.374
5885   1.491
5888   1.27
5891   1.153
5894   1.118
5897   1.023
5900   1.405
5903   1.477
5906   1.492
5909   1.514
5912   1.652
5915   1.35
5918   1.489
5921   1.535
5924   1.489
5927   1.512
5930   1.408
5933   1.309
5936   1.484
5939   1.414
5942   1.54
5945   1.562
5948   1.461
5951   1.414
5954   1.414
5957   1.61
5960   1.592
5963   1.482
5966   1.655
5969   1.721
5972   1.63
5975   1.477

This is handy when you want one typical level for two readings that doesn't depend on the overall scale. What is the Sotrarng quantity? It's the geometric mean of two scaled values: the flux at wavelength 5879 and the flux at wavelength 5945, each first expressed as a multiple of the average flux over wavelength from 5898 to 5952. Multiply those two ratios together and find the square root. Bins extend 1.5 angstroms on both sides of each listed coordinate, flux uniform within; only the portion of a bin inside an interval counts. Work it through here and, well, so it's 1.09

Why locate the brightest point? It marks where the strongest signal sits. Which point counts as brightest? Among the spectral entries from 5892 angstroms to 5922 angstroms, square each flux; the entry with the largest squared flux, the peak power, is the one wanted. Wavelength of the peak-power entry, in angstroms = 5912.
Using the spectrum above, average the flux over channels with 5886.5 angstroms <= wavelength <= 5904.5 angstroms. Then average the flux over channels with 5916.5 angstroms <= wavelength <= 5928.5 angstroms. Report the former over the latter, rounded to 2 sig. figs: 0.82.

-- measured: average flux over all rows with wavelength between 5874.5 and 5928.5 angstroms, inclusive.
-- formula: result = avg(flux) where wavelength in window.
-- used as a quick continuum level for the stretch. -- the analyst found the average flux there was 1.41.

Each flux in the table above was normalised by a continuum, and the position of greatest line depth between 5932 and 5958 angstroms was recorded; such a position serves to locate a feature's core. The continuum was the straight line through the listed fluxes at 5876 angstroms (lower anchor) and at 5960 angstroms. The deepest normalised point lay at 5933 angstroms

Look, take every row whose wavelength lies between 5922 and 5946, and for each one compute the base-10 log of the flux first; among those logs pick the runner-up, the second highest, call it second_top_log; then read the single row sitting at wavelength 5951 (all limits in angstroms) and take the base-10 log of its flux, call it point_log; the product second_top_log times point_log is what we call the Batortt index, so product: 0.028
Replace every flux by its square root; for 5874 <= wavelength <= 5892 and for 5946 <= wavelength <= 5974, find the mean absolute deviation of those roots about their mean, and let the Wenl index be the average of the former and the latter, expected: 0.048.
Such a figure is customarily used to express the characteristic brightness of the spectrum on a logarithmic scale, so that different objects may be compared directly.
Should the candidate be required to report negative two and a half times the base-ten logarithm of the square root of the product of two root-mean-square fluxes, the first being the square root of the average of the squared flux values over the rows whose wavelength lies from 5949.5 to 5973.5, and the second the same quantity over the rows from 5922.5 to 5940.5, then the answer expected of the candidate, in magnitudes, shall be -0.44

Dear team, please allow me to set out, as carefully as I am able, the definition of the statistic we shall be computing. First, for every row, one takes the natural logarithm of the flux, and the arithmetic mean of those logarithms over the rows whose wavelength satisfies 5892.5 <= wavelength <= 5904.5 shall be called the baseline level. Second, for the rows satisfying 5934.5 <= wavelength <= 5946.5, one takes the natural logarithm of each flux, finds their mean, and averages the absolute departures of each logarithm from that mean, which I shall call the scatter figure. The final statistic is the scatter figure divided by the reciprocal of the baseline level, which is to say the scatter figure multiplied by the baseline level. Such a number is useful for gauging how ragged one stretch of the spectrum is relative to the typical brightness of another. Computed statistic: 0.0074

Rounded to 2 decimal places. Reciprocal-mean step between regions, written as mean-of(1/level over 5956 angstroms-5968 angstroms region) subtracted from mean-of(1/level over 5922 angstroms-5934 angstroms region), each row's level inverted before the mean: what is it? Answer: 0.07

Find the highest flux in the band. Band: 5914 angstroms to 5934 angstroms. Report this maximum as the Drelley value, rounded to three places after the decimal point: 1.535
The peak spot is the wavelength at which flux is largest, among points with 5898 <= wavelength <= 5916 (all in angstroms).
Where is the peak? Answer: 5912 angstroms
